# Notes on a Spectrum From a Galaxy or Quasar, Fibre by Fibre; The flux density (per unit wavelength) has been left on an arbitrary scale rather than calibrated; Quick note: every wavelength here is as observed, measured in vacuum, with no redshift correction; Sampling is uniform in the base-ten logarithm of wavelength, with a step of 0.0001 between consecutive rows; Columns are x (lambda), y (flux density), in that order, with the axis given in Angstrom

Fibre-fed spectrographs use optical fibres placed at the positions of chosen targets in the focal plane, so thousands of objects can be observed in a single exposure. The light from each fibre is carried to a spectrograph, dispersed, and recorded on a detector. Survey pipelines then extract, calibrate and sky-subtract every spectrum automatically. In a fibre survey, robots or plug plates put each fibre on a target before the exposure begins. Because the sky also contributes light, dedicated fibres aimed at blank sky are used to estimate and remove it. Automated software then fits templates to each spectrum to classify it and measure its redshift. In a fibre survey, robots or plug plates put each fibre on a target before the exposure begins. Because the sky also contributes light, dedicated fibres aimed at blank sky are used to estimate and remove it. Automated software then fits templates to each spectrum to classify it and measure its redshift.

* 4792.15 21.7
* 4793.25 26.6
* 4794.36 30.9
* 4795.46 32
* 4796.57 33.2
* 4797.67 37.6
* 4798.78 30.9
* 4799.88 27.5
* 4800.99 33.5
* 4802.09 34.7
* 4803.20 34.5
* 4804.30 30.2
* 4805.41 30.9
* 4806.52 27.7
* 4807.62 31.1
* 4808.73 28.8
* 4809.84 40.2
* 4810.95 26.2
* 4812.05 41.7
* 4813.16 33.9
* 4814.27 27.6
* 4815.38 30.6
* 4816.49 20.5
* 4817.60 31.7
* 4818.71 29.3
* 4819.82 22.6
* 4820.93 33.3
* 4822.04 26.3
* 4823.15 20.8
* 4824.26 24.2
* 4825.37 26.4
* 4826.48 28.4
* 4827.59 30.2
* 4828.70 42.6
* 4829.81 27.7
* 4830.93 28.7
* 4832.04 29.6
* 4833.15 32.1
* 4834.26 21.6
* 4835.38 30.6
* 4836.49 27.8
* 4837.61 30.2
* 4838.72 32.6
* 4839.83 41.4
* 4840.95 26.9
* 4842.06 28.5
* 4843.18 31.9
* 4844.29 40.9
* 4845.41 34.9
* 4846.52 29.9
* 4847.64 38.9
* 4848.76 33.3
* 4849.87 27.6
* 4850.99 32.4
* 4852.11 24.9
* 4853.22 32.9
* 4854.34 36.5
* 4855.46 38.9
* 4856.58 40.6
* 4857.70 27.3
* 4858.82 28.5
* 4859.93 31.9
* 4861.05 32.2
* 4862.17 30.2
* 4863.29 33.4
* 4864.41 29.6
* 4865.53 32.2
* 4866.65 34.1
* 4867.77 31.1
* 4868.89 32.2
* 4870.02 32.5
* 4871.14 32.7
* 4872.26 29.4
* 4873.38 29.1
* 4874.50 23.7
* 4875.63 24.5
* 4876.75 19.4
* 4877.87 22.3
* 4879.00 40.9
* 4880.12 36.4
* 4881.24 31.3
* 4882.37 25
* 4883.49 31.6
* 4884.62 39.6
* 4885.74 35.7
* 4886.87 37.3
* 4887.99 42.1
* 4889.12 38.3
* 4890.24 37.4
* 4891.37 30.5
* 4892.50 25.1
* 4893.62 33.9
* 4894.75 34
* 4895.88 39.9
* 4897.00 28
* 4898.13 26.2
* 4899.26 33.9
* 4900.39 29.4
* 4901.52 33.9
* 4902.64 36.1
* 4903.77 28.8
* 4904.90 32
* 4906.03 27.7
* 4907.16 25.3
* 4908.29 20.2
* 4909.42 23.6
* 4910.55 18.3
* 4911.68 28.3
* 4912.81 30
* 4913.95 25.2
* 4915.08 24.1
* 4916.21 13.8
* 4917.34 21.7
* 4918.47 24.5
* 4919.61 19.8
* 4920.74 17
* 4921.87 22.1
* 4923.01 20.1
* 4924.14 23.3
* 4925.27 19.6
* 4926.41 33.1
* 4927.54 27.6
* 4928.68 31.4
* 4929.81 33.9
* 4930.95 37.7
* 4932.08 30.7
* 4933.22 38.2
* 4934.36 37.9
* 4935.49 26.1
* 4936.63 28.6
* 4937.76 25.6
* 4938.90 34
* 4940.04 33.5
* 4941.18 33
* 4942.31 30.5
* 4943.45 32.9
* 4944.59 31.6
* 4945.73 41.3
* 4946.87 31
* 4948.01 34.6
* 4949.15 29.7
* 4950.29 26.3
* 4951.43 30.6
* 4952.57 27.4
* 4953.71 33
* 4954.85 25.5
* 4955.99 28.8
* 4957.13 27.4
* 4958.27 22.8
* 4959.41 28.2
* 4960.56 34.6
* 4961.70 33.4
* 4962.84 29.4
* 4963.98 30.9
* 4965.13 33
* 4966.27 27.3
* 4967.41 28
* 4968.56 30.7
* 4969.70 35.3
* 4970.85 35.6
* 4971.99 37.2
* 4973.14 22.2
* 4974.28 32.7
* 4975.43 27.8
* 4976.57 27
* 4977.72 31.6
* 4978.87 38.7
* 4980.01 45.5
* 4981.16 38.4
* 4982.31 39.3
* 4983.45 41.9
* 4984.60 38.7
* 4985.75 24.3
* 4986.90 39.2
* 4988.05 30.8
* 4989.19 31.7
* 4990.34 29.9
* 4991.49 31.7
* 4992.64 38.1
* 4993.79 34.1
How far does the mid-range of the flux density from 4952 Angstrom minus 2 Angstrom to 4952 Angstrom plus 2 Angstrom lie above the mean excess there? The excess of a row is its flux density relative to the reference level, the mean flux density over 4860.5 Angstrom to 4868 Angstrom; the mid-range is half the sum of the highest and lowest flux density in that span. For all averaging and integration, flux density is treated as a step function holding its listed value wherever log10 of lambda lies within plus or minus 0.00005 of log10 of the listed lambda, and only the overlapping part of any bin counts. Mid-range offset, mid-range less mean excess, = 32.2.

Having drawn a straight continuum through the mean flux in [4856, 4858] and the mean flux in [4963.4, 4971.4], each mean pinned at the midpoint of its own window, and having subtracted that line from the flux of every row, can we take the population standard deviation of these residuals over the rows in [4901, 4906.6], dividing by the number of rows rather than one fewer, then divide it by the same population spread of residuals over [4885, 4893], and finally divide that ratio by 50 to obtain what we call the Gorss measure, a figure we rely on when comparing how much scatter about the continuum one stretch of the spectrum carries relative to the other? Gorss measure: 0.012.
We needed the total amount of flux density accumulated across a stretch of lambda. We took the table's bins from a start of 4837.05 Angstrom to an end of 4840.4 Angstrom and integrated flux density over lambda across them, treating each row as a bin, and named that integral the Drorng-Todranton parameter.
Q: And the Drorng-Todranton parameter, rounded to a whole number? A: 116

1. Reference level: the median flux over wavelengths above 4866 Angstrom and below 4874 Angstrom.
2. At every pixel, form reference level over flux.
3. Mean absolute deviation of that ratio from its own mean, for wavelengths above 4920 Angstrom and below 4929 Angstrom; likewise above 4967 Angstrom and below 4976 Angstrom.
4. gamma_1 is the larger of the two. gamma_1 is 0.256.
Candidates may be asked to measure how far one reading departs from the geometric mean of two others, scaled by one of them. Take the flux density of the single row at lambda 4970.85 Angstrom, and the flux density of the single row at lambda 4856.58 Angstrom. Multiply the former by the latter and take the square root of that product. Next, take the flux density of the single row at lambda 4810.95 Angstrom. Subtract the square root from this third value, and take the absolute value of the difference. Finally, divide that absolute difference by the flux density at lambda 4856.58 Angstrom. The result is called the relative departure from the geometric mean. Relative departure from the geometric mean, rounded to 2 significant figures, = 0.29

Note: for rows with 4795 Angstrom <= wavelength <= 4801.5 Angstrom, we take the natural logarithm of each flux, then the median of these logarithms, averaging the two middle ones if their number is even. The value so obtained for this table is 3.48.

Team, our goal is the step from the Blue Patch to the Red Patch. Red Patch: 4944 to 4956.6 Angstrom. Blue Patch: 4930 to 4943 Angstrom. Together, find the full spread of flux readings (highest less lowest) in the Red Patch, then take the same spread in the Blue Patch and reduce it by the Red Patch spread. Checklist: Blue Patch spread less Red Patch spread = -3.2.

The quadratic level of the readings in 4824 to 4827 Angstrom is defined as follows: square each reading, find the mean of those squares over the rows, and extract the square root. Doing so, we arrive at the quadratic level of 26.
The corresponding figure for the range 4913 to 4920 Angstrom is 22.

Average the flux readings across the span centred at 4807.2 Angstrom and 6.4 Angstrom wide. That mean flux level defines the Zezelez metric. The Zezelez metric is 31.5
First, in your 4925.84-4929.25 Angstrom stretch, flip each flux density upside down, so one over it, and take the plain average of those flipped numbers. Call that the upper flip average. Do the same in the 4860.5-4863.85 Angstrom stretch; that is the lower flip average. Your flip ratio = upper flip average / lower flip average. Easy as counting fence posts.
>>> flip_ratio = 1.04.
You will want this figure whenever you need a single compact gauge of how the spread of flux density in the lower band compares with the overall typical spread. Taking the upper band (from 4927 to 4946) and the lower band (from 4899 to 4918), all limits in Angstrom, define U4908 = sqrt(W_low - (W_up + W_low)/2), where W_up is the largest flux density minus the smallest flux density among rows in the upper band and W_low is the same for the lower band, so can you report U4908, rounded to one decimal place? 1.8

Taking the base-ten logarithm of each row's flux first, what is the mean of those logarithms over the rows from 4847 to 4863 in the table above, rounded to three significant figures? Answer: 1.51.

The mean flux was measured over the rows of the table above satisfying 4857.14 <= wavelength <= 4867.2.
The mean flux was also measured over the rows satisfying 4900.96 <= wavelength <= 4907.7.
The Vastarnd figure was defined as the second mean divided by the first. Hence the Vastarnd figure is 0.99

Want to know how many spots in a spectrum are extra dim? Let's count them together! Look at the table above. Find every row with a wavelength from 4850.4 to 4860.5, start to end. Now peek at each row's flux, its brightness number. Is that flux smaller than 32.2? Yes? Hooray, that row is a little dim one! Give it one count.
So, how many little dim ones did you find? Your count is 4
